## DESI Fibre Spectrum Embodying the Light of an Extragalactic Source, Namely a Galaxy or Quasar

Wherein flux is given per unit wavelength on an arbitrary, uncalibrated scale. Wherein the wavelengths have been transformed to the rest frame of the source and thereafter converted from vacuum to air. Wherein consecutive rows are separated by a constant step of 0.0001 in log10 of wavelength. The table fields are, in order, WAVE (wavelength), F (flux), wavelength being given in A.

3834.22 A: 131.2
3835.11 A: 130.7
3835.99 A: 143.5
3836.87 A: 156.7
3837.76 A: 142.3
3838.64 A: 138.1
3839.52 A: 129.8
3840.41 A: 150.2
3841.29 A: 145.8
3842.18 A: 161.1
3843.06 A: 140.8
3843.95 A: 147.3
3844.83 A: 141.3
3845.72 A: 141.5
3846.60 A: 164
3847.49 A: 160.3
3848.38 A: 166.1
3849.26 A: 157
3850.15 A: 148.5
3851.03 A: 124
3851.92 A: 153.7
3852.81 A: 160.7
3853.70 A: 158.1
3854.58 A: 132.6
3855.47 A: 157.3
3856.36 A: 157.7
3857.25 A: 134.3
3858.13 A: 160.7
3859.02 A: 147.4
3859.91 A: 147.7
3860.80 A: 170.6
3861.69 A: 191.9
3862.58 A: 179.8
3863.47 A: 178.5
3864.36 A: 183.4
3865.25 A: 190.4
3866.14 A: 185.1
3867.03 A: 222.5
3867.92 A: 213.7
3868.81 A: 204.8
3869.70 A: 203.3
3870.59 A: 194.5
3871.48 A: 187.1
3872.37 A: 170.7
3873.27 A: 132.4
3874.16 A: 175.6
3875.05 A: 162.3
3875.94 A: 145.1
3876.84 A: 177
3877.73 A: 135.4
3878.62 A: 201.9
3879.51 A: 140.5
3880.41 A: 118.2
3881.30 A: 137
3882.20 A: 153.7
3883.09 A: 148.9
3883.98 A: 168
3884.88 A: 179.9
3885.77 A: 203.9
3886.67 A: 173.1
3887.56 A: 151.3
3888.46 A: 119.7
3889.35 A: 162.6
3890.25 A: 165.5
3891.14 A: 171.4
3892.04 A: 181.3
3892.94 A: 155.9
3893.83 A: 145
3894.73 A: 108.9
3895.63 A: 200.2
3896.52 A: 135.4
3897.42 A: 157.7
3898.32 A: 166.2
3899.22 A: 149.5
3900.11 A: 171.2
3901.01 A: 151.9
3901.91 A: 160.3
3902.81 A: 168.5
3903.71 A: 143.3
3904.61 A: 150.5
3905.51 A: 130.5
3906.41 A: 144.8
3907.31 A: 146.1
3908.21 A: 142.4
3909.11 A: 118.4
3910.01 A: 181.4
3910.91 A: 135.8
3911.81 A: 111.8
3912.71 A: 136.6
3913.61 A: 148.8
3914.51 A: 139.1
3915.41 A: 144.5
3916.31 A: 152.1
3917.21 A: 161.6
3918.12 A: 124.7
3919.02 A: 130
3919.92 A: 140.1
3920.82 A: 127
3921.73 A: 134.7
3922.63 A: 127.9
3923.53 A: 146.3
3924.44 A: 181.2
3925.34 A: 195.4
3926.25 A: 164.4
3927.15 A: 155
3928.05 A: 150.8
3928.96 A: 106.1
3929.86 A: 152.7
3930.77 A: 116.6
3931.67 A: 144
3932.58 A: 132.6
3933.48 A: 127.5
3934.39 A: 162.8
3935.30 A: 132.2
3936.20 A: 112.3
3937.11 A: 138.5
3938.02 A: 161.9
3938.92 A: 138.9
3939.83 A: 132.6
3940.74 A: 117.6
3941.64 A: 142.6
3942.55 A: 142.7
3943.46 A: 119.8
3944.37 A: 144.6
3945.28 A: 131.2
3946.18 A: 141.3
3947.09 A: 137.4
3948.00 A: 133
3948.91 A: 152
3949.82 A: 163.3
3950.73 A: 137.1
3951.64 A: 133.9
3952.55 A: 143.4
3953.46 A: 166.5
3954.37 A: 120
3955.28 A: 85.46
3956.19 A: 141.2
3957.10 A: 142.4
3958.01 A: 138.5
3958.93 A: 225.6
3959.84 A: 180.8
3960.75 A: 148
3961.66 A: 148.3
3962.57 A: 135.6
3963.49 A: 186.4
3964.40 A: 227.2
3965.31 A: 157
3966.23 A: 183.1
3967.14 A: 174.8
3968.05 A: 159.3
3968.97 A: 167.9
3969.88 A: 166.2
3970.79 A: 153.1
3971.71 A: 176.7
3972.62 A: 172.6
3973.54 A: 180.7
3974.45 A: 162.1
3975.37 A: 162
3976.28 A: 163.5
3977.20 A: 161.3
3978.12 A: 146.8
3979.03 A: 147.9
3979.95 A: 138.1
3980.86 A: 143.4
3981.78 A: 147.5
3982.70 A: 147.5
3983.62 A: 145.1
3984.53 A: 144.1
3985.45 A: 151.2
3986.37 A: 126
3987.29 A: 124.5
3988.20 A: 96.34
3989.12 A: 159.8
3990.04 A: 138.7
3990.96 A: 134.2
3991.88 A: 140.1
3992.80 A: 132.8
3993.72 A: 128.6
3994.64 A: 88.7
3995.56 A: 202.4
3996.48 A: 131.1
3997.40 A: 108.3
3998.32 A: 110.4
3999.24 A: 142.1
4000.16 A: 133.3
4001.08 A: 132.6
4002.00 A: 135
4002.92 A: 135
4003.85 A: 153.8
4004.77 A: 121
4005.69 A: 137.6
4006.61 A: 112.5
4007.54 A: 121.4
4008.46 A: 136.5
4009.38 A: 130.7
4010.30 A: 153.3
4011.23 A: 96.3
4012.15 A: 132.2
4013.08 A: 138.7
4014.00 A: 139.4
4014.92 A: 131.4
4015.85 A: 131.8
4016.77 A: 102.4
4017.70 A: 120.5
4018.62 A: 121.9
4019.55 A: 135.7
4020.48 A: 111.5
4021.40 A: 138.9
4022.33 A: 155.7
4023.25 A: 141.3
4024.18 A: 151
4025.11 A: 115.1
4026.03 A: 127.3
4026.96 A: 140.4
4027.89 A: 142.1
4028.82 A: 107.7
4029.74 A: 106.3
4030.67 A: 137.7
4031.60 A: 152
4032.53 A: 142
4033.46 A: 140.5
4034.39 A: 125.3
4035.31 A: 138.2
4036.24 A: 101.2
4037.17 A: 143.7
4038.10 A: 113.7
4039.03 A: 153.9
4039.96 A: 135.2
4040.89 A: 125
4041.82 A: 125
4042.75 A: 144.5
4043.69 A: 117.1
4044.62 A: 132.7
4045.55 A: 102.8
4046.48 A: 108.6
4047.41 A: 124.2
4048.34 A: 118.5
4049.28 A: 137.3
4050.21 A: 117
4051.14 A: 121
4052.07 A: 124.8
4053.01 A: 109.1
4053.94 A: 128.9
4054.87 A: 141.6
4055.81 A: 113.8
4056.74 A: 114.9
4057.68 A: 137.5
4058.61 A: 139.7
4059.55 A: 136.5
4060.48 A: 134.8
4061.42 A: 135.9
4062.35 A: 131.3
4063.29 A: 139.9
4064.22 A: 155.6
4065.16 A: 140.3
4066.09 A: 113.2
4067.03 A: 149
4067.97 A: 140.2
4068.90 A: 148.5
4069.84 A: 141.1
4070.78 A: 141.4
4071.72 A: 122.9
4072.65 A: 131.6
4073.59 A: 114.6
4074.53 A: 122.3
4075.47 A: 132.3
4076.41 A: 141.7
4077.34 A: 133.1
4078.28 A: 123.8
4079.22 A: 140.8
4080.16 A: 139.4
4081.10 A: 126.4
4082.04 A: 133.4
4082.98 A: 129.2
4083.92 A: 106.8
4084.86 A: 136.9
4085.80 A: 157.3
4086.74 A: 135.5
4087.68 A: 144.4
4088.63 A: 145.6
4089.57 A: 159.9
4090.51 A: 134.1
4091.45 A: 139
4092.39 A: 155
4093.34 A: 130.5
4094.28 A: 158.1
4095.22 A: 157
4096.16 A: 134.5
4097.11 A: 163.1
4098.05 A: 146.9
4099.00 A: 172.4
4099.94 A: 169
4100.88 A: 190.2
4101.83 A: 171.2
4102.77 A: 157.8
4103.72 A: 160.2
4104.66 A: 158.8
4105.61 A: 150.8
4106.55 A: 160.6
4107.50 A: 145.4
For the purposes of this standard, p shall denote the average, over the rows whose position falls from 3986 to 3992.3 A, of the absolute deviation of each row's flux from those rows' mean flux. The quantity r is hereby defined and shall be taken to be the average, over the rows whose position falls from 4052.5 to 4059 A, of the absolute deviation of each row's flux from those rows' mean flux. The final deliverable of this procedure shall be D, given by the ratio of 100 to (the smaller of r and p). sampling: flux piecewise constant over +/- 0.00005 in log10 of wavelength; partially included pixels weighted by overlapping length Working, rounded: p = 13.5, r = 12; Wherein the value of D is 8.4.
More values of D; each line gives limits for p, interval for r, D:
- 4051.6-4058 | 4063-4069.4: 11.6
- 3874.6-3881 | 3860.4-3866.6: 17.9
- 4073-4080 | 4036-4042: 12.2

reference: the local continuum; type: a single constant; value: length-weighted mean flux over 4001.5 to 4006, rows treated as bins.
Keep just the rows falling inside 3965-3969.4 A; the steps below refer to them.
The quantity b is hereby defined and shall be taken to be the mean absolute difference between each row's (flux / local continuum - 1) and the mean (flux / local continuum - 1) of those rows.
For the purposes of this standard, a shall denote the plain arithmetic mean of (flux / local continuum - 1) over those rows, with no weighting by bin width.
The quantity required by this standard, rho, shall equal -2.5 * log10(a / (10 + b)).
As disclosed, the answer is 4.1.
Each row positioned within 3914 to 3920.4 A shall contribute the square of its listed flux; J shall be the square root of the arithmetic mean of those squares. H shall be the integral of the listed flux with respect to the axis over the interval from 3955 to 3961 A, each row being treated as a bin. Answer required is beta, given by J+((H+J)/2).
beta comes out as 675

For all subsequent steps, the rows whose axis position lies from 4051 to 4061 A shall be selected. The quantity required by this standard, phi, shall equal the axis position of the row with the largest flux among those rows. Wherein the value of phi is 4054.87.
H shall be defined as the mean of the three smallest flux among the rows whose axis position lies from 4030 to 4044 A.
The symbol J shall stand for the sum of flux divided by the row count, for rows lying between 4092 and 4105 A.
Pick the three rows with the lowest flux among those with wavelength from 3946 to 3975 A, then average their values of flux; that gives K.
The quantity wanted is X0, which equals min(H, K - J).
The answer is -46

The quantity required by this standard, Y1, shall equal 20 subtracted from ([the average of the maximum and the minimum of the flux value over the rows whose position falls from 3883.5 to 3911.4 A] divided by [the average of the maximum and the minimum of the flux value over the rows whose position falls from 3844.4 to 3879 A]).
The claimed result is -19.1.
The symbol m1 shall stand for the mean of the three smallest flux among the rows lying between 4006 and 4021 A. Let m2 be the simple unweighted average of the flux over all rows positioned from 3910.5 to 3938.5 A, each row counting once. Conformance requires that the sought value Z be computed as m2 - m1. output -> 38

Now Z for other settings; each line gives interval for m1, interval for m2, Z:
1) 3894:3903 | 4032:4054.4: -5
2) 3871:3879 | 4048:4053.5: -16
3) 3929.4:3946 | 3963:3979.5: 54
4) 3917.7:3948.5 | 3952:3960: 38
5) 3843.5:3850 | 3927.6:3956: -7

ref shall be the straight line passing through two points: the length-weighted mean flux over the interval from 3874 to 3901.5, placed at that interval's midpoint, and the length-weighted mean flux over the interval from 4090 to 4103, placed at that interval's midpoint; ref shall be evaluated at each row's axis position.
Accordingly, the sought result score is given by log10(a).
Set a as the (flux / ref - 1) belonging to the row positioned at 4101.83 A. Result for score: -1.0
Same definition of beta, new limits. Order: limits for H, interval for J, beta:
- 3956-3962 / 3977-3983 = 707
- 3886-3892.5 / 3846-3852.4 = 757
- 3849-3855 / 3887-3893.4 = 682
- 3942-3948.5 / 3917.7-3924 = 641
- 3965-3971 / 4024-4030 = 692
